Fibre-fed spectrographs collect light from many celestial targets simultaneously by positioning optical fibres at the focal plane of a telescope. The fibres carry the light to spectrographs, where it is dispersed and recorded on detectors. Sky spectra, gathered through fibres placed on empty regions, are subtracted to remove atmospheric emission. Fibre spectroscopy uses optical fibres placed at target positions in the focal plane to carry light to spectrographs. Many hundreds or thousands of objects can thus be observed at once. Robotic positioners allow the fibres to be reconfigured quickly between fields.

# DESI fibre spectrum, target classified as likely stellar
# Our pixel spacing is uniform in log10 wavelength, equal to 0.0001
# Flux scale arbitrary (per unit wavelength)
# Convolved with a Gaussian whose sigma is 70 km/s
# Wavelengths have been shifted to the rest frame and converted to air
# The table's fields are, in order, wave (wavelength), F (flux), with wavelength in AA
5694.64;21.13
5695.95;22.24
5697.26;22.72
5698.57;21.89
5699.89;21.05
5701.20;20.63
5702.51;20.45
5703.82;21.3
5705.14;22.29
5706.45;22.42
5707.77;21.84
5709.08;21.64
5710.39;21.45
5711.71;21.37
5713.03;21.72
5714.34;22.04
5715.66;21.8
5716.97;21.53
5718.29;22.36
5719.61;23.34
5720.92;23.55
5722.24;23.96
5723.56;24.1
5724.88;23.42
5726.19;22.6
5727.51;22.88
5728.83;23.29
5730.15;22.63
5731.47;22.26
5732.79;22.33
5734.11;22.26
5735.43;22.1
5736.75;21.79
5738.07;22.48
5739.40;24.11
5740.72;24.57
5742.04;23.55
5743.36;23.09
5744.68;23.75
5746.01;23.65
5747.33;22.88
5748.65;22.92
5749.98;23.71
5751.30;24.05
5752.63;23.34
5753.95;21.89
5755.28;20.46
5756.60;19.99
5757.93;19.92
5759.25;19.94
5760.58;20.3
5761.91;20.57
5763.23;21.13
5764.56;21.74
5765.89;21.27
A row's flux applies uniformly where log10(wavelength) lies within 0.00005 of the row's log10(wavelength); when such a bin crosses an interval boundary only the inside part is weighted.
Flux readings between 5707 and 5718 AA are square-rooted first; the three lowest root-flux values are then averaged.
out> 4.63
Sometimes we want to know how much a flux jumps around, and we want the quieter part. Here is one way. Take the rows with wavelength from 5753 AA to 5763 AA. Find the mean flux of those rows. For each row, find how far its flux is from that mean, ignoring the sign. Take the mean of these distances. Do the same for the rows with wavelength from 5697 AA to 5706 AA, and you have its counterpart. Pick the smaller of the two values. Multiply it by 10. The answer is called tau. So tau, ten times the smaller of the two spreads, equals 4.6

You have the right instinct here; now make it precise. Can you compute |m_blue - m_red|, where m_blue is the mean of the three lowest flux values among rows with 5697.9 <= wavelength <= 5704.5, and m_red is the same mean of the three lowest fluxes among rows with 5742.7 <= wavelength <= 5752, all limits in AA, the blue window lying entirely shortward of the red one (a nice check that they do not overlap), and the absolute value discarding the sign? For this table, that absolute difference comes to 2.25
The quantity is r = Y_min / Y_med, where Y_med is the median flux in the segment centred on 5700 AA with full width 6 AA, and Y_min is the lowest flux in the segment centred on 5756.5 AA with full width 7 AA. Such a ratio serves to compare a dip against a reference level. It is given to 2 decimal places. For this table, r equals 0.95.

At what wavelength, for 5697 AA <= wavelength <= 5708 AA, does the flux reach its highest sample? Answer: 5697.26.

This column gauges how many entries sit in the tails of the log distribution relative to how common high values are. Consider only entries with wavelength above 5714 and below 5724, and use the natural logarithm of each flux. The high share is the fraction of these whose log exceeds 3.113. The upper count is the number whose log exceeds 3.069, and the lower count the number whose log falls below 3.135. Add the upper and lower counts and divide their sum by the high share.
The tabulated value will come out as 24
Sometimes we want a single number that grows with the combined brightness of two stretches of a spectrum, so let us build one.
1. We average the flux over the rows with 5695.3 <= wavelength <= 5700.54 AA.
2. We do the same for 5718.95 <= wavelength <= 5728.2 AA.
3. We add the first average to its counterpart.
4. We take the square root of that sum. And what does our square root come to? 6.74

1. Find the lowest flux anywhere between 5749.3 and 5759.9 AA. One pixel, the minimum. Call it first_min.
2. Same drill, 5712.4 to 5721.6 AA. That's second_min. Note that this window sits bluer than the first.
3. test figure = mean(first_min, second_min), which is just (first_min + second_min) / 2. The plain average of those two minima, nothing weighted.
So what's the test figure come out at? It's 20.7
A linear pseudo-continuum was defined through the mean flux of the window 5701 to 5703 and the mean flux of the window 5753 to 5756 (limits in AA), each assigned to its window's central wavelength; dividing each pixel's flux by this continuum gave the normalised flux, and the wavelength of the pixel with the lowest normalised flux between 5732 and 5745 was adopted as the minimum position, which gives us 5736.75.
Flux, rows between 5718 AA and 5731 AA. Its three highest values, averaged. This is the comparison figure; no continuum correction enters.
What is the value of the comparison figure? 23.9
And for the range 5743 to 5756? 23.8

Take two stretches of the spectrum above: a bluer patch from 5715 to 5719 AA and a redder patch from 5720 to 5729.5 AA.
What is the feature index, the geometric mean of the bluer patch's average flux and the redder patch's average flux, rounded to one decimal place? 22.6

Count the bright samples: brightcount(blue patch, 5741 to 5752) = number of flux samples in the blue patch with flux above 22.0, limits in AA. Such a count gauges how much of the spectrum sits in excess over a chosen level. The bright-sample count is 8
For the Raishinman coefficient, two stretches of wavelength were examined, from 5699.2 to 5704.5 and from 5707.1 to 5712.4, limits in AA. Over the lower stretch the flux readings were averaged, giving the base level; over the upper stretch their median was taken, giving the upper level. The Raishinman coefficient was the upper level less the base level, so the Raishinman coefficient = 0.7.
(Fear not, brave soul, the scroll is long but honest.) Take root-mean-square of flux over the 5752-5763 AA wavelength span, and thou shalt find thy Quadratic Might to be 20.8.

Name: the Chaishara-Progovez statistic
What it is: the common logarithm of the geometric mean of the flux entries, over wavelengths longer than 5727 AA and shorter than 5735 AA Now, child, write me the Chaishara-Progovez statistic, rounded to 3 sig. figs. 1.35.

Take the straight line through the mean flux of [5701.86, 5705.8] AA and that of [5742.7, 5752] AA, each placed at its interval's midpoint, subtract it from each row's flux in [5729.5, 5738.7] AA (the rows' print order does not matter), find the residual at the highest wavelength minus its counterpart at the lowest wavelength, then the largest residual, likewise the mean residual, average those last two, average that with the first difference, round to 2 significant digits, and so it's -0.39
